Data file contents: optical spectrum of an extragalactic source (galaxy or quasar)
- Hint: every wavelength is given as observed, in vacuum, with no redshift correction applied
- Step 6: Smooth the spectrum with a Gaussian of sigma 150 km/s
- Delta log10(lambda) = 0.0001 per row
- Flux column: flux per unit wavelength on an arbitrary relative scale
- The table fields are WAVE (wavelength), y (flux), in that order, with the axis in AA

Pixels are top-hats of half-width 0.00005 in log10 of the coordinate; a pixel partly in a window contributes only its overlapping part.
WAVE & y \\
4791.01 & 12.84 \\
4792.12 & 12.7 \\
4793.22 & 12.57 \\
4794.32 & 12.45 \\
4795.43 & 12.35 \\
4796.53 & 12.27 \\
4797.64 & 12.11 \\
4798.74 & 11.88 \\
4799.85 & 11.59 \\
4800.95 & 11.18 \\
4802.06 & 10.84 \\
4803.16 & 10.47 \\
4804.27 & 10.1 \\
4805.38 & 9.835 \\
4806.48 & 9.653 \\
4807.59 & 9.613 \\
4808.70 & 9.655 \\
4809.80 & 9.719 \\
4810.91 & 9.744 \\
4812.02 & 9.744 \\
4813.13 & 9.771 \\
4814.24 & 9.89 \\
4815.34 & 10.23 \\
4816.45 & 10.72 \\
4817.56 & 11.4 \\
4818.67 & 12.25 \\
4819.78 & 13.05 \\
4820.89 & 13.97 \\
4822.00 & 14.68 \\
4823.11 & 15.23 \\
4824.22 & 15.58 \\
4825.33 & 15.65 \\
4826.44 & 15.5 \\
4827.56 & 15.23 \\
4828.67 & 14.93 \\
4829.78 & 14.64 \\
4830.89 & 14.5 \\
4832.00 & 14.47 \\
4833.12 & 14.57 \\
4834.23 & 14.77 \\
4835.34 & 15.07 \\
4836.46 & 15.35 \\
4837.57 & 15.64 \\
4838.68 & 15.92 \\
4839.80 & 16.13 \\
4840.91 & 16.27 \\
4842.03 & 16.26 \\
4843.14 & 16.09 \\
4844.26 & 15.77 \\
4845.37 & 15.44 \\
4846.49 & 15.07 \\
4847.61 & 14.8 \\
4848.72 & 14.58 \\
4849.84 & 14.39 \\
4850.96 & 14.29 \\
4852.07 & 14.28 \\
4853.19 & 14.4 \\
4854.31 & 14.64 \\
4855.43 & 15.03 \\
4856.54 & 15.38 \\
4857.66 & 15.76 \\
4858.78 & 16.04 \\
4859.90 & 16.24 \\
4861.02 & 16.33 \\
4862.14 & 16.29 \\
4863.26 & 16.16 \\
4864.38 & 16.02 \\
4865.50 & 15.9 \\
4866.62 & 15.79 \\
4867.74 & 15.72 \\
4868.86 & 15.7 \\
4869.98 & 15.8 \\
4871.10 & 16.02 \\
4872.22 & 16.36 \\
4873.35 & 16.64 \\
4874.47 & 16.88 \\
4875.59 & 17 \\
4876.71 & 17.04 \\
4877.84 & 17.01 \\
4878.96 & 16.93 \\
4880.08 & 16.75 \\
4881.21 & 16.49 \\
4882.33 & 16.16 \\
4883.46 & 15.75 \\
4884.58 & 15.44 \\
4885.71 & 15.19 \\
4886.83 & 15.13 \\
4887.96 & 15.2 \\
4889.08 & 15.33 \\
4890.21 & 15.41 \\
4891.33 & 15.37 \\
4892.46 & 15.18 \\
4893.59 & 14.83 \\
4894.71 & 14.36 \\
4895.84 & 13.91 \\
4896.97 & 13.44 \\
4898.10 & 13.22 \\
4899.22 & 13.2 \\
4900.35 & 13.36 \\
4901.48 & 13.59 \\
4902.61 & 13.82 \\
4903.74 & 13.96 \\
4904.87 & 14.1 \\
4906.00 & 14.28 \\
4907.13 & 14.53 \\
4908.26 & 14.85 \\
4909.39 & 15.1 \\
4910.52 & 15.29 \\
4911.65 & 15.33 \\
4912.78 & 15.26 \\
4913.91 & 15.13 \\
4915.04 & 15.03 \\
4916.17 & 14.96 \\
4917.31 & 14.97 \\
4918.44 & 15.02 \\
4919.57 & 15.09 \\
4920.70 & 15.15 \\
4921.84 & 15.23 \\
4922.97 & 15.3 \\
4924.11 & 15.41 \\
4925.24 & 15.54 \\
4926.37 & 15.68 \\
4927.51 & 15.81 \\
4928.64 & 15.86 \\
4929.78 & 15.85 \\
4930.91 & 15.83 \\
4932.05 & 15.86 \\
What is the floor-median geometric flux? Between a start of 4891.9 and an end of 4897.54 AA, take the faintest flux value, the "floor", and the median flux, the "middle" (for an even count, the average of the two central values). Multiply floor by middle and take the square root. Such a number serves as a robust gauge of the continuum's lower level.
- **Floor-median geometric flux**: 13.9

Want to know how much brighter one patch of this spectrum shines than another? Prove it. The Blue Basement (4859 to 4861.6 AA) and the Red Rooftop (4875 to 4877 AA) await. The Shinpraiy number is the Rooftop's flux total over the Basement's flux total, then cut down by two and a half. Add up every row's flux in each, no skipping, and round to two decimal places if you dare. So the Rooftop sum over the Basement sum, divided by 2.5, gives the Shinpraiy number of 0.42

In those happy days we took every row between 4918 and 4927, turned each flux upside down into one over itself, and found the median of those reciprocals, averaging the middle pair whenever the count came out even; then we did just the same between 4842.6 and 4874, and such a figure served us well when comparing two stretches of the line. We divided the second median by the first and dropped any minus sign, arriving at 0.97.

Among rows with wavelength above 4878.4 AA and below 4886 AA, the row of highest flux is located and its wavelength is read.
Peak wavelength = 4878.96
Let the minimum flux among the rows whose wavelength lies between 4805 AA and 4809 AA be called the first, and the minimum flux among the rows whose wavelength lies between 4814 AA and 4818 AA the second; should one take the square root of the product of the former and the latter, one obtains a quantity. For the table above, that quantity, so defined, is 9.8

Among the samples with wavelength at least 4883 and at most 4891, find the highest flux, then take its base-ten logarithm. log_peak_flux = 1.20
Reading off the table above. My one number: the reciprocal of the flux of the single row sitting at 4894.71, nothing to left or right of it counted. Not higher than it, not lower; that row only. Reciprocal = 0.070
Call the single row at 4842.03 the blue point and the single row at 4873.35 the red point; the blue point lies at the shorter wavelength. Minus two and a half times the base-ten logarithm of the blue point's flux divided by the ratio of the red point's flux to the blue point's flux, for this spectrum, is -3.00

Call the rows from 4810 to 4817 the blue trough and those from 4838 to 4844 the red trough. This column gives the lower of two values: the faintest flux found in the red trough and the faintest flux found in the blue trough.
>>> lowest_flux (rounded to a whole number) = 10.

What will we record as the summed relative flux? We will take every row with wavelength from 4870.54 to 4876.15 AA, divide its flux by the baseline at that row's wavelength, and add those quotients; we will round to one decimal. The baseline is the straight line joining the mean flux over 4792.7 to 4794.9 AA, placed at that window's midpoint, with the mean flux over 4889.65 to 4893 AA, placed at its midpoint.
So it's 5.6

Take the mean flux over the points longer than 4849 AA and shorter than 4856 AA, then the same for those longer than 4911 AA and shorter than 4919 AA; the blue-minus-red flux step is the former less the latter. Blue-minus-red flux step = -0.6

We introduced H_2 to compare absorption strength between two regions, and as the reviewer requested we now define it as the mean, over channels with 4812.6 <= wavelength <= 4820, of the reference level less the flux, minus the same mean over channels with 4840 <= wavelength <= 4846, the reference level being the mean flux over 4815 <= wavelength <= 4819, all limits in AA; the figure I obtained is 5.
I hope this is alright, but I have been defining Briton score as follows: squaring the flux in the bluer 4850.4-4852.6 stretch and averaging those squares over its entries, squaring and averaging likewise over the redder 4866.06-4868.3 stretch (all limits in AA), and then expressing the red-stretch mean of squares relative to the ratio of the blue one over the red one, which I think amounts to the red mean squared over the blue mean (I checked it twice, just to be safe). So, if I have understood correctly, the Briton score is 302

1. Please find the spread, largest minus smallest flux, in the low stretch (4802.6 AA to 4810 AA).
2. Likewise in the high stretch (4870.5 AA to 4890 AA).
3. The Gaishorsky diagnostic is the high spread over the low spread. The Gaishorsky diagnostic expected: 2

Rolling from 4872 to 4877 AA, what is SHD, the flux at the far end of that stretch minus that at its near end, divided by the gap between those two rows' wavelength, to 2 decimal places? 0.15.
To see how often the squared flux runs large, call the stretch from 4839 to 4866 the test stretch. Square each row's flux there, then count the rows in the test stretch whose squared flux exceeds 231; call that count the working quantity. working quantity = 15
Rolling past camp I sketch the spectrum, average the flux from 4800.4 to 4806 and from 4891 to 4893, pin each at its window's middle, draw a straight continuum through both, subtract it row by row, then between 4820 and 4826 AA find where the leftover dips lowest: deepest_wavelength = 4820.89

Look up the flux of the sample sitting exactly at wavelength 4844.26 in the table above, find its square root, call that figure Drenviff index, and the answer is 3.97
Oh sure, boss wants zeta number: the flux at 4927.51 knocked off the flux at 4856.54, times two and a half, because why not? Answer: -1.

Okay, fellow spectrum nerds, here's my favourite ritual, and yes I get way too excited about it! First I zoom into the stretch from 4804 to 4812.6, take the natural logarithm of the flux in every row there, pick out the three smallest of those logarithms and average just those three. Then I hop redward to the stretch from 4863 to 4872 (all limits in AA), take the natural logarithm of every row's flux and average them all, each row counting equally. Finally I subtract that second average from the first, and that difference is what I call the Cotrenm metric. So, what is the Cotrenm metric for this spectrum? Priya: -0.5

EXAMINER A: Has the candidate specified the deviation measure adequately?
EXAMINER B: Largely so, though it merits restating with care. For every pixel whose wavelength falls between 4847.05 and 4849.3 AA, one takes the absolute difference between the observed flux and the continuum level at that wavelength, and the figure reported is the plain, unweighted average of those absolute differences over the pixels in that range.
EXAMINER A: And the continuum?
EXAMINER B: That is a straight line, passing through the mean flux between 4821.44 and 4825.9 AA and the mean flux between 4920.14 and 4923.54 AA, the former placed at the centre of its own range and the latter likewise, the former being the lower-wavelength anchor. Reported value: 0.58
